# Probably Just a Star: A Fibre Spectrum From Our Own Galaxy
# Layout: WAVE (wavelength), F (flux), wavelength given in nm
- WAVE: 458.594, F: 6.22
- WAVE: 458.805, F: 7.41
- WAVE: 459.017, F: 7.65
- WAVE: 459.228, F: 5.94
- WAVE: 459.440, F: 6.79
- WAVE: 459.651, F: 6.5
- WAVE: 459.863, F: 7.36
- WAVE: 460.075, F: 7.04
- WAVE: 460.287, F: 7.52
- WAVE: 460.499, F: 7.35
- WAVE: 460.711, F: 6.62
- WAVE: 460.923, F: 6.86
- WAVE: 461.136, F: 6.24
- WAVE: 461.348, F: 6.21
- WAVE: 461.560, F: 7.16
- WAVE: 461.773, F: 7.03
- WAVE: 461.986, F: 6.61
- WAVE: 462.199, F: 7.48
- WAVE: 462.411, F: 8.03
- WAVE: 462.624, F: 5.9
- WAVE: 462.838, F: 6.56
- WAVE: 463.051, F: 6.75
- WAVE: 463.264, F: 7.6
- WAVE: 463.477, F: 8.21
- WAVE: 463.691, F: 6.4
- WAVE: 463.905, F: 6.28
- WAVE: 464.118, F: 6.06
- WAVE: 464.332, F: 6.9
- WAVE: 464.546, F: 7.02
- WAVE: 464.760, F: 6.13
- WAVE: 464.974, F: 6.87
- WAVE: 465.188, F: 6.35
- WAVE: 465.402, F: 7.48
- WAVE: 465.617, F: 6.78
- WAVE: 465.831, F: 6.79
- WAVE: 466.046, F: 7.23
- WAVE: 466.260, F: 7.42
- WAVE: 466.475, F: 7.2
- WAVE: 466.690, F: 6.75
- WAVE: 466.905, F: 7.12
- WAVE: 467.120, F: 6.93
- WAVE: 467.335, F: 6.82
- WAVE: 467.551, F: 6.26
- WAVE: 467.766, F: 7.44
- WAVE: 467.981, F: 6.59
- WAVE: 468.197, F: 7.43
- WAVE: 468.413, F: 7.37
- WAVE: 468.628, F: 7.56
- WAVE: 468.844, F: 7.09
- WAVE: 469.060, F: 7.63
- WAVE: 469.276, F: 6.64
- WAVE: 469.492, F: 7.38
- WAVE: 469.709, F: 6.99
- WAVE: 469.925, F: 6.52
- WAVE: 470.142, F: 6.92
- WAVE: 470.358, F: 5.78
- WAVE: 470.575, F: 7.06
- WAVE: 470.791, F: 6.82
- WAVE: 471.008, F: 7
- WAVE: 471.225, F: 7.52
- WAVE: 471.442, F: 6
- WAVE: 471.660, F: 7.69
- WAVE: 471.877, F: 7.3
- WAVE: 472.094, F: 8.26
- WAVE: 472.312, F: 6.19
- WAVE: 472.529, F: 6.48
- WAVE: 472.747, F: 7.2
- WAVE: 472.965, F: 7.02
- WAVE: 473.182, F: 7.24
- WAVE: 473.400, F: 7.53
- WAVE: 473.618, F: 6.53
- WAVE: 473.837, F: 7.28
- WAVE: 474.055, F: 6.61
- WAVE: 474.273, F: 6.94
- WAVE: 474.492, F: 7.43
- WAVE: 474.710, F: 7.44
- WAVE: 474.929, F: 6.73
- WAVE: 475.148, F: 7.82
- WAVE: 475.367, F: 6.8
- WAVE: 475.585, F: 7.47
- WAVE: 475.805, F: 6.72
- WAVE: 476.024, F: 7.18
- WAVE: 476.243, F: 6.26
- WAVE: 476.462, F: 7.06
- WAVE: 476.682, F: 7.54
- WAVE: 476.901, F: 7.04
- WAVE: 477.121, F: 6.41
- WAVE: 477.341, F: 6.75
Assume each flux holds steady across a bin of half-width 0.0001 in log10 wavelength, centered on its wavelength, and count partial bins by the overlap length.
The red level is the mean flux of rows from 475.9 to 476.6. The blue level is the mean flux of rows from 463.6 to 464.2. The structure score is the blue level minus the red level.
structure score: -0.6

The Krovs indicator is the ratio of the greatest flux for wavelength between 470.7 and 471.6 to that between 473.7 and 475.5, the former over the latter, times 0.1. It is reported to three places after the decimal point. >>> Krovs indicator 0.096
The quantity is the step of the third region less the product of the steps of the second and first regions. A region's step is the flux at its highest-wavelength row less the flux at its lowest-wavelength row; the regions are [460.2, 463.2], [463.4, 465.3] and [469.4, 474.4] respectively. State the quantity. -1.9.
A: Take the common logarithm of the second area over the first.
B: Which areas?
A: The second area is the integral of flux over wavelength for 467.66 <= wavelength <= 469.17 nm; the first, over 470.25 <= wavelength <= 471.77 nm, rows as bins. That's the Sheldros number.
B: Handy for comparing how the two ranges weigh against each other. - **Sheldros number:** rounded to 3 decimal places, 0.026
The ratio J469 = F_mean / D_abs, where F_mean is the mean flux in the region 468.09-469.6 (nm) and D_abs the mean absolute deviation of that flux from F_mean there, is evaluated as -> 29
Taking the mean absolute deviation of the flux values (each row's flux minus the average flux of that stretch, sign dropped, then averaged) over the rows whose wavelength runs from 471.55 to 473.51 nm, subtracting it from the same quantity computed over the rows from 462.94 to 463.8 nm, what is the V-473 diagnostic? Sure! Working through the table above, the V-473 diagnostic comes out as 0.2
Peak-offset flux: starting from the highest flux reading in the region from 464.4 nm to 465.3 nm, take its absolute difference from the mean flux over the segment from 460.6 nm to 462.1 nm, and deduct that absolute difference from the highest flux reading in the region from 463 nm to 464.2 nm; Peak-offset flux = 7.9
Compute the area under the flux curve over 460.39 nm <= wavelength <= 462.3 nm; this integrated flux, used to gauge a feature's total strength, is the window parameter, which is 13.1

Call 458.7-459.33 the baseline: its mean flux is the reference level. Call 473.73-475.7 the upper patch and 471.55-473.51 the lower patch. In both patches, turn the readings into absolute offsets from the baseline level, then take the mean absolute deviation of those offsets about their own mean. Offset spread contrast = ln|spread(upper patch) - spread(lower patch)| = -2.0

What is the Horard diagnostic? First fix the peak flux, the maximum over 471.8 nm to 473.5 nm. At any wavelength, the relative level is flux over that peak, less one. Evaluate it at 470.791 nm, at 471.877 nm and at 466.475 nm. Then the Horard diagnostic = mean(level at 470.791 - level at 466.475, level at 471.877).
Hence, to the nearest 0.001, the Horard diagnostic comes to -0.081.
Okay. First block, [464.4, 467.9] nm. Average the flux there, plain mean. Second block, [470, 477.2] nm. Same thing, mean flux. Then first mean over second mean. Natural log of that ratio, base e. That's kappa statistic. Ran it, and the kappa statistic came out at -0.014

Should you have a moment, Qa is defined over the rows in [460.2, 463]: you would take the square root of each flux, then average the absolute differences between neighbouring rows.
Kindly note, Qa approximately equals 0.119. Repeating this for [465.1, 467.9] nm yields 0.088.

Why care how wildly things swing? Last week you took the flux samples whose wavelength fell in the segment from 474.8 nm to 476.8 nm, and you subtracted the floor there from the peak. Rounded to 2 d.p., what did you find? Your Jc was 1.56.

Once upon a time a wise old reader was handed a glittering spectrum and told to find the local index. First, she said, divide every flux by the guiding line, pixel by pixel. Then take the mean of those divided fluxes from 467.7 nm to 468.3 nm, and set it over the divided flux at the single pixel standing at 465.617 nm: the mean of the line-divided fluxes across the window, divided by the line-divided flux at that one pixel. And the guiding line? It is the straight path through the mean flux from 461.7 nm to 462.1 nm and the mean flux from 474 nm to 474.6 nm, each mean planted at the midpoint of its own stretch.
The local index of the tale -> 1.05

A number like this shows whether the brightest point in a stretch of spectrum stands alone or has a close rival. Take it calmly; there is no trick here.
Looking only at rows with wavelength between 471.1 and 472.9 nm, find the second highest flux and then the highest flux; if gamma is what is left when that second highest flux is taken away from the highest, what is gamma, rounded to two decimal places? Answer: 0.57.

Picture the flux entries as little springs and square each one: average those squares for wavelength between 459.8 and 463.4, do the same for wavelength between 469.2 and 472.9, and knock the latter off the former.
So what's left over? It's 0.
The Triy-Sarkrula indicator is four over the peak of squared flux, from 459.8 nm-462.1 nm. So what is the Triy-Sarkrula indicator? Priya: 0.071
